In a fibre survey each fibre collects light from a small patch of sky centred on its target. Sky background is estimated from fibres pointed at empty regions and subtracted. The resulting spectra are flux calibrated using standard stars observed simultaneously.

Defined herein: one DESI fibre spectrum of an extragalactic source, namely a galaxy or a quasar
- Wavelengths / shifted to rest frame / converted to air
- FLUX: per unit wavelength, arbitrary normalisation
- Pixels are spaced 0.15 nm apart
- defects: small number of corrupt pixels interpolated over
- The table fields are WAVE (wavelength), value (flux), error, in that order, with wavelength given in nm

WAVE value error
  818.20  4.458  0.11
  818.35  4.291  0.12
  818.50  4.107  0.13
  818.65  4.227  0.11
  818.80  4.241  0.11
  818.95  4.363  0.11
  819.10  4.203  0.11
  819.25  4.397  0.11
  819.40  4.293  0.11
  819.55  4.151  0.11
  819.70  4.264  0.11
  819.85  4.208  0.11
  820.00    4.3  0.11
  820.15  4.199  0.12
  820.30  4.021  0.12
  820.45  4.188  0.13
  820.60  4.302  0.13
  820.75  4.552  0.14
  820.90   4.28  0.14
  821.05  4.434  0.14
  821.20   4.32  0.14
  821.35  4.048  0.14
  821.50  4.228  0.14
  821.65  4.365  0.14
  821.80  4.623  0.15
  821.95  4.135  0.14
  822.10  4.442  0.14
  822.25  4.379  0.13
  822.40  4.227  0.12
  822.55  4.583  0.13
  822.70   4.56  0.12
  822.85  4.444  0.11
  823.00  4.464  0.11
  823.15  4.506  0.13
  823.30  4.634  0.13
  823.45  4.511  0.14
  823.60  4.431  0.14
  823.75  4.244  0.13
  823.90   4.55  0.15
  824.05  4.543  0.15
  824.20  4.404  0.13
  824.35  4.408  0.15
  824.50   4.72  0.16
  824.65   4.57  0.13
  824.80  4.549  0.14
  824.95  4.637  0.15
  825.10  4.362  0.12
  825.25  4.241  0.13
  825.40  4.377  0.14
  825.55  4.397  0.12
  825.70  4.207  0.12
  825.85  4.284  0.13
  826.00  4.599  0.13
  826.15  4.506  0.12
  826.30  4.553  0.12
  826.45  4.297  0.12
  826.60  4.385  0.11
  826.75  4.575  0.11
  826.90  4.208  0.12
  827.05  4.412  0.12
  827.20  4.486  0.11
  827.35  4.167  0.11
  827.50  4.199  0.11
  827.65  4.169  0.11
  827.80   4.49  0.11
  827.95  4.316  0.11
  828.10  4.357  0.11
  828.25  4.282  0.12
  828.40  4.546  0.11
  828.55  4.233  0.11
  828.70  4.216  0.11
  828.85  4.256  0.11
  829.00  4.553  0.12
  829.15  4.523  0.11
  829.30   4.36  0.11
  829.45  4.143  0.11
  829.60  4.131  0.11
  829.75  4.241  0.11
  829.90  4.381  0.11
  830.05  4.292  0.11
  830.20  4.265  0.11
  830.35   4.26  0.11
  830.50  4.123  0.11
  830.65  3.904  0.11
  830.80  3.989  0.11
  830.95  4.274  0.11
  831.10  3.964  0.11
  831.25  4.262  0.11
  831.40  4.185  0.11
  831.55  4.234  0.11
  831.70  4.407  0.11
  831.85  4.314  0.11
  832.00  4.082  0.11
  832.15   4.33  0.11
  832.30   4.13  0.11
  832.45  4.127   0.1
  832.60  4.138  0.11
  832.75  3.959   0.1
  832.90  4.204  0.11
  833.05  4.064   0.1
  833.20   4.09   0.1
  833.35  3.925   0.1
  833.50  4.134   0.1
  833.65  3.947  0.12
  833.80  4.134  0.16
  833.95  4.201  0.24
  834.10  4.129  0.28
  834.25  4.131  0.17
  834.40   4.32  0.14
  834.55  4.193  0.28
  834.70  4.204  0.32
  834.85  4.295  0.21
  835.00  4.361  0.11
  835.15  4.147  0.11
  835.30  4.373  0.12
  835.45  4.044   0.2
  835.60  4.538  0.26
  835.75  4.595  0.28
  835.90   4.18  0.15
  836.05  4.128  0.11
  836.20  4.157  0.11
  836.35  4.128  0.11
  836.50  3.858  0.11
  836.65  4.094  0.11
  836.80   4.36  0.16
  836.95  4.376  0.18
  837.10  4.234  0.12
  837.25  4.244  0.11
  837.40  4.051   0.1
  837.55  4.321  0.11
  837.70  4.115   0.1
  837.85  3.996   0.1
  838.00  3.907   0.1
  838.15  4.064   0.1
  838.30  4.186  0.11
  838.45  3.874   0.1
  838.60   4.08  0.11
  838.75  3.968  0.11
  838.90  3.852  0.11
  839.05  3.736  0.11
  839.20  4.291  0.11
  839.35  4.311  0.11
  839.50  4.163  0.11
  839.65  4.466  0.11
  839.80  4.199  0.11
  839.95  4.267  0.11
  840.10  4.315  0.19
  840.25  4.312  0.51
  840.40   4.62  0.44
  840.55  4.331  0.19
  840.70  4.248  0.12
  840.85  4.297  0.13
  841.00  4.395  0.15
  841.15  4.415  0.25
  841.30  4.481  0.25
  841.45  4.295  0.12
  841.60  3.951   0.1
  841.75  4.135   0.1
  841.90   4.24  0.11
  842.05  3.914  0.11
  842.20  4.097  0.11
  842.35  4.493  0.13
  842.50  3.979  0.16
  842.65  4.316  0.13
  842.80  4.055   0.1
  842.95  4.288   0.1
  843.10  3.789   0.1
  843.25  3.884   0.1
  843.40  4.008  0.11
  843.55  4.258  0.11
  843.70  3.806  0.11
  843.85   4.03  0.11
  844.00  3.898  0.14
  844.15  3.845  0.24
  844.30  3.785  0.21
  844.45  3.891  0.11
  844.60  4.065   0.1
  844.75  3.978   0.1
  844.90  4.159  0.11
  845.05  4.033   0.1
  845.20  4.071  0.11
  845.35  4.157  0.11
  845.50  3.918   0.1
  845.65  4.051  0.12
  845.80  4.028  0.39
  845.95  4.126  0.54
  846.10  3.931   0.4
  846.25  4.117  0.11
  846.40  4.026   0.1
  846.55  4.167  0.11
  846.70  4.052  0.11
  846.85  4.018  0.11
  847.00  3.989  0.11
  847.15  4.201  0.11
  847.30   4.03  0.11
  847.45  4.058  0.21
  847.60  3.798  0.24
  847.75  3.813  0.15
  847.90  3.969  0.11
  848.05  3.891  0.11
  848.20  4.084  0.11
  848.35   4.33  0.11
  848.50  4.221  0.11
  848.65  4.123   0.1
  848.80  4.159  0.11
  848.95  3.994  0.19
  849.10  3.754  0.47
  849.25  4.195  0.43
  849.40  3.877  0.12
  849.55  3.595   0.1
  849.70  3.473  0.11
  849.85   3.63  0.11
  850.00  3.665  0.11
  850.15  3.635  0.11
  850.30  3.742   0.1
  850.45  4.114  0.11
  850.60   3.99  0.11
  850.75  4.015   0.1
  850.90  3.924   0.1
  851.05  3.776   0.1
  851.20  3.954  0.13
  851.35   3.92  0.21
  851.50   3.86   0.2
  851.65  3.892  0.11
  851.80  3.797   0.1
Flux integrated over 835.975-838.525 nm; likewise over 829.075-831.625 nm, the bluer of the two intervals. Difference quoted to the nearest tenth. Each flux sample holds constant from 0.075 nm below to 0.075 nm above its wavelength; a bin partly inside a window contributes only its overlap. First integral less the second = -0.2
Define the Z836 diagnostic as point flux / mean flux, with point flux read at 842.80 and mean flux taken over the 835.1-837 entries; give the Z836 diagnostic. 0.959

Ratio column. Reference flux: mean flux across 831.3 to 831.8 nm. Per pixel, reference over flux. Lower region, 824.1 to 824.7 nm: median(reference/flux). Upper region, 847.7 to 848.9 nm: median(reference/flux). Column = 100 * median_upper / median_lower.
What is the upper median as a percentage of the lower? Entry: 109.4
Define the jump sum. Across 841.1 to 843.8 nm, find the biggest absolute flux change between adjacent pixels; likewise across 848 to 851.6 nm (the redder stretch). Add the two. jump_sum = 1.0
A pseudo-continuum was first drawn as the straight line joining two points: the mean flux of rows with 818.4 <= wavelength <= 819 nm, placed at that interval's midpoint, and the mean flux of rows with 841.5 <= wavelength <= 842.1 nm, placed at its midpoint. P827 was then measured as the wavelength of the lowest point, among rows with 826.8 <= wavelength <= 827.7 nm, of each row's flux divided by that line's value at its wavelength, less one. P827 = 827.35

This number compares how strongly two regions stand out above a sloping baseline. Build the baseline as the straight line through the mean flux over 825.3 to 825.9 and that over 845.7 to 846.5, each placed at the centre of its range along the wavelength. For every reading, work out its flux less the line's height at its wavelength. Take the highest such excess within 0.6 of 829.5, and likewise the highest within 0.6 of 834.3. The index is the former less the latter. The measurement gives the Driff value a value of 0.16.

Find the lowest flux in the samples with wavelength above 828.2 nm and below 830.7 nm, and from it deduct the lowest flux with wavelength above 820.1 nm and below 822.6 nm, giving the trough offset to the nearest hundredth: -0.12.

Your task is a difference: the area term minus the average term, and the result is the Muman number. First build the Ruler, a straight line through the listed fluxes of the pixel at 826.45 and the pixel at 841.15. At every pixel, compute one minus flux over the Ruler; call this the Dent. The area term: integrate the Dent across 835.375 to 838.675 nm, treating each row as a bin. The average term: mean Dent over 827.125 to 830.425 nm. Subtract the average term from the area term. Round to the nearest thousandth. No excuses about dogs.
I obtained 0.166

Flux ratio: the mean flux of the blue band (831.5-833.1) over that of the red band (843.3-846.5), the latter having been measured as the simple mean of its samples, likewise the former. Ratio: 1.04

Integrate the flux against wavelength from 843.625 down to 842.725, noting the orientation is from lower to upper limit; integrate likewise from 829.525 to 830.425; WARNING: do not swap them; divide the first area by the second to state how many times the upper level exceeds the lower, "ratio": 0.95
